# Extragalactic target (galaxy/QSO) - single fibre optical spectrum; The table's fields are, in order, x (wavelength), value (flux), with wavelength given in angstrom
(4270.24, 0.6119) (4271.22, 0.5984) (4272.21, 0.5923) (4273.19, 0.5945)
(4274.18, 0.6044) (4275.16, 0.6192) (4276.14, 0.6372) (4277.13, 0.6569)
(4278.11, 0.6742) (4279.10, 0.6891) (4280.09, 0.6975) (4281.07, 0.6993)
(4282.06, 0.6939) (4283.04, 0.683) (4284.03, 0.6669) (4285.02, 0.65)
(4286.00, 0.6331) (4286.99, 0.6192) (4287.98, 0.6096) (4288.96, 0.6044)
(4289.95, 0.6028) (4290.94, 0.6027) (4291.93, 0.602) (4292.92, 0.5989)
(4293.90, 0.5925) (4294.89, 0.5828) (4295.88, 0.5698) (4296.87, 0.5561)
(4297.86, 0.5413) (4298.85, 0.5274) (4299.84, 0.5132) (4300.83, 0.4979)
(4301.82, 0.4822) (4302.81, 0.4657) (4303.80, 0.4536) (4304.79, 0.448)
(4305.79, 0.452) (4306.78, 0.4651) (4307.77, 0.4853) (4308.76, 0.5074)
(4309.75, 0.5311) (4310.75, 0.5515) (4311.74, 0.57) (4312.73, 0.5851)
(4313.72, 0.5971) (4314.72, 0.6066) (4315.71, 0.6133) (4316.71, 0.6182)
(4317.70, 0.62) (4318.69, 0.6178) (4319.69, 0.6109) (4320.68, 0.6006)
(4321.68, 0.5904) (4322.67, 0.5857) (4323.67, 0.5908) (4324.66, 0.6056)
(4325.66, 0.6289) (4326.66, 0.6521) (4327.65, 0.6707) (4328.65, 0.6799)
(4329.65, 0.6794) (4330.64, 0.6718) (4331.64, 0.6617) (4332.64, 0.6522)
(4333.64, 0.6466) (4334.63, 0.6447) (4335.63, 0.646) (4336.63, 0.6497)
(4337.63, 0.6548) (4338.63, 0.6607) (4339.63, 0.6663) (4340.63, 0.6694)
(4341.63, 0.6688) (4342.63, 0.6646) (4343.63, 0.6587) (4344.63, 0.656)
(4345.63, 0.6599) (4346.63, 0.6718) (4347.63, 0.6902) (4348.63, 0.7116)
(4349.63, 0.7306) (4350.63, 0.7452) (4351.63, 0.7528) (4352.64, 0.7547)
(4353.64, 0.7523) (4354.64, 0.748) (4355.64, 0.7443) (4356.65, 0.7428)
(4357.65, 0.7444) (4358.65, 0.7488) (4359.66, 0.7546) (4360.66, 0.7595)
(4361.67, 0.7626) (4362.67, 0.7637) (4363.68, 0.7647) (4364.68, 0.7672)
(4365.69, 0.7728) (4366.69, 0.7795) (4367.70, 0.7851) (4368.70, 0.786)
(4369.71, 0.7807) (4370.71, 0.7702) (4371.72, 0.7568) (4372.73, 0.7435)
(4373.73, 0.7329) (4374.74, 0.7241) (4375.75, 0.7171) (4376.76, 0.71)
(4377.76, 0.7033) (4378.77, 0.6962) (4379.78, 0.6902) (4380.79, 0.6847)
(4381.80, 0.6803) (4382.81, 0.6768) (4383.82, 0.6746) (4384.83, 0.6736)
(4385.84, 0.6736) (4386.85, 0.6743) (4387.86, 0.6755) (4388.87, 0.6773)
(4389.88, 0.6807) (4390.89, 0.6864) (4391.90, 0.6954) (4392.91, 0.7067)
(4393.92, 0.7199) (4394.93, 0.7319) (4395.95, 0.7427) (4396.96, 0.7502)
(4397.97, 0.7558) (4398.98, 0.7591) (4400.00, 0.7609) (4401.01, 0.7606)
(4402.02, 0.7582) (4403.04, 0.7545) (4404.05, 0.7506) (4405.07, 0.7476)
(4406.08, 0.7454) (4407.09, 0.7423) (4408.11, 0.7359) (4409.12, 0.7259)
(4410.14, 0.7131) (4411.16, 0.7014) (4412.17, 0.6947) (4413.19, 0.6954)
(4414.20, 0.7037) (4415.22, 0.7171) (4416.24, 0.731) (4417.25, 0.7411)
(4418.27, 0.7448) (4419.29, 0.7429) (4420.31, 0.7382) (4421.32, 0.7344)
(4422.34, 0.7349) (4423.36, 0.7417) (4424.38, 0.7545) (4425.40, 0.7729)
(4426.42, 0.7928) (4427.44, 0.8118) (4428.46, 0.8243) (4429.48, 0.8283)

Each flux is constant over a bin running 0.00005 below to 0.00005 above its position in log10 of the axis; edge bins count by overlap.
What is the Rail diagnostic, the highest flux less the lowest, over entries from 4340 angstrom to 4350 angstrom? 0.075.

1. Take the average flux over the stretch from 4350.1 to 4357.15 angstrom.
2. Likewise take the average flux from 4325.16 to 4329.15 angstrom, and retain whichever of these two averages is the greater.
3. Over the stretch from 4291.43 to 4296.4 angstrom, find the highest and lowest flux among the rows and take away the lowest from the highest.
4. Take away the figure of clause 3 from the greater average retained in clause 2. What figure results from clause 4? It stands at 0.72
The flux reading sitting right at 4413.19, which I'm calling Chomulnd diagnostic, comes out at 0.6954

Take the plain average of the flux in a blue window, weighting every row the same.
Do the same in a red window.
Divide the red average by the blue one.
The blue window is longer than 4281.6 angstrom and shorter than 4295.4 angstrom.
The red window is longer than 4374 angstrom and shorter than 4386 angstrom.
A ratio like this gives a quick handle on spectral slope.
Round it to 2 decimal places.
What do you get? 1.11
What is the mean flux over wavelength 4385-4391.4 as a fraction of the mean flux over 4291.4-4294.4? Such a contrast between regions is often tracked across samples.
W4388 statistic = 1.13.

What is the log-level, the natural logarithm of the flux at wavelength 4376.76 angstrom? -0.34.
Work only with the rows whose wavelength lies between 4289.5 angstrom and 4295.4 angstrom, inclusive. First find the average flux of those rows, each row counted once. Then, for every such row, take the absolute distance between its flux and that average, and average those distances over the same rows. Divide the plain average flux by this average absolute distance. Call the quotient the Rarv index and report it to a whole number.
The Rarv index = 96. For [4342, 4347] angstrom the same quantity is 138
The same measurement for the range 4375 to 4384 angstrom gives 55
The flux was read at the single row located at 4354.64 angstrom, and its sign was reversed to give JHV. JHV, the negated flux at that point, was -0.75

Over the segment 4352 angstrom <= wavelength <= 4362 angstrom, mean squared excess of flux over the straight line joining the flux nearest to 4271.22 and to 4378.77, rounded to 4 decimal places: 0.0056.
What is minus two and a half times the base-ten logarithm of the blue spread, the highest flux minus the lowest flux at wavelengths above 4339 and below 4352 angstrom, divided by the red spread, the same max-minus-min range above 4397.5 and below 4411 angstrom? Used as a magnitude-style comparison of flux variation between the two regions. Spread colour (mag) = -0.77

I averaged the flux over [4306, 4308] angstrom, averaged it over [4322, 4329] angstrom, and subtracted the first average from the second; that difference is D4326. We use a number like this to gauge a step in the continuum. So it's 0.16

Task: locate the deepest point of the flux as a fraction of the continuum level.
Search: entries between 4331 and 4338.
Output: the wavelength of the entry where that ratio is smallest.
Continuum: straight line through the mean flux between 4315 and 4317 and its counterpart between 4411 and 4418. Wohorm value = 4334.63 angstrom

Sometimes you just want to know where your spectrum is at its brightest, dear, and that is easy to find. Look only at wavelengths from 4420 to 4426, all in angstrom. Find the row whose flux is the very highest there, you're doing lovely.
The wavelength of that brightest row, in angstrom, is 4425.40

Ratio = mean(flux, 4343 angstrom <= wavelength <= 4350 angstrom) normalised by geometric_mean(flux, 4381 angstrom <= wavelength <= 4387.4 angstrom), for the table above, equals 1.01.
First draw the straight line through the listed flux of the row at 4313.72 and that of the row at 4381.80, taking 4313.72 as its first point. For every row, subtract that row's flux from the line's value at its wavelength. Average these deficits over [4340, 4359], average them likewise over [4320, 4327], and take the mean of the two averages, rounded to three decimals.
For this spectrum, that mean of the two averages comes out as -0.034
